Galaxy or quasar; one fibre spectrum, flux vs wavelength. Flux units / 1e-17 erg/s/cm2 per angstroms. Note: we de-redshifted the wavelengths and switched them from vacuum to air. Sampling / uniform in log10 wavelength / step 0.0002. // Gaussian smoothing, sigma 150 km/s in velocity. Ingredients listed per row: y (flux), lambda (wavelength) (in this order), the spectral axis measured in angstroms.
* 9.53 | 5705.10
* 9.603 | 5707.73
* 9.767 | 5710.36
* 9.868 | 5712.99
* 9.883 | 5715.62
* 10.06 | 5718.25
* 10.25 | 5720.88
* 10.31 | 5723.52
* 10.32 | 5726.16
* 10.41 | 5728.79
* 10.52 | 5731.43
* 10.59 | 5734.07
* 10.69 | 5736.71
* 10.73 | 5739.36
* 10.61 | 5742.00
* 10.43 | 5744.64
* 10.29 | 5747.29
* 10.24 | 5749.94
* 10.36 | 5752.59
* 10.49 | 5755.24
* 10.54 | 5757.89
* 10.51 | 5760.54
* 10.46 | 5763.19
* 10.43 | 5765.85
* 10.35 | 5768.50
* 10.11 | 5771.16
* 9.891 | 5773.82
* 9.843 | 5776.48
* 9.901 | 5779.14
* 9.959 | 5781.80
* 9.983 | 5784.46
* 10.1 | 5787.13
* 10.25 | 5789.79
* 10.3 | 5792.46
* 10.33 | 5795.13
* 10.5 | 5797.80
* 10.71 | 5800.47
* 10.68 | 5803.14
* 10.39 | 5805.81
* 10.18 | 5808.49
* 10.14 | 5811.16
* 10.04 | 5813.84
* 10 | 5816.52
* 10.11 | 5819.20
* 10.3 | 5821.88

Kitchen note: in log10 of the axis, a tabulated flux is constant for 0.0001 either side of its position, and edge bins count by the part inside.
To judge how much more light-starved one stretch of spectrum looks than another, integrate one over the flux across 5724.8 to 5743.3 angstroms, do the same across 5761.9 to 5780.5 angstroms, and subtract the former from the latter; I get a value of 0.1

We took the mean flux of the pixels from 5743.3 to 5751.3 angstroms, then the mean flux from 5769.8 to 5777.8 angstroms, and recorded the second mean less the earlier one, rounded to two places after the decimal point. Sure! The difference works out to -0.37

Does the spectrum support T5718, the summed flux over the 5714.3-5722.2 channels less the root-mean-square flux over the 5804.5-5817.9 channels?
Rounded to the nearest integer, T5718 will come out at 20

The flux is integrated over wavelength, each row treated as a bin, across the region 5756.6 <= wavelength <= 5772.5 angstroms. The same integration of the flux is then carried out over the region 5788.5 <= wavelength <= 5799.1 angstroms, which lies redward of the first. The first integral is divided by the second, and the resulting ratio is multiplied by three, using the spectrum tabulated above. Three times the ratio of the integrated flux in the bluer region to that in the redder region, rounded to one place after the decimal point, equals 4.5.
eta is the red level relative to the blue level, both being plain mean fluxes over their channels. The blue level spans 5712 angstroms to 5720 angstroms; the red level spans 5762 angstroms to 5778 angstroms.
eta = 1.02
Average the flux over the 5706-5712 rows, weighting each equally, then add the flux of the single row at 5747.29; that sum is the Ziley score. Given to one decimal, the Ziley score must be 20.0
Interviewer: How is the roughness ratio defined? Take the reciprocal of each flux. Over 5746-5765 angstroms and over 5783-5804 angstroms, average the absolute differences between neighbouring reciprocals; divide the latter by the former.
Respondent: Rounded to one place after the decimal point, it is 1.5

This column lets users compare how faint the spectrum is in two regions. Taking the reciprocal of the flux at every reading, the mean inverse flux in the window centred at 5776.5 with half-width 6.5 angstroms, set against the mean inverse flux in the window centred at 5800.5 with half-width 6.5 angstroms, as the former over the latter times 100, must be 106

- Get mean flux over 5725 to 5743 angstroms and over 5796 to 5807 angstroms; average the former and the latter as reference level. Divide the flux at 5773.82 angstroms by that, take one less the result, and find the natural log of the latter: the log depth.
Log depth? -2.8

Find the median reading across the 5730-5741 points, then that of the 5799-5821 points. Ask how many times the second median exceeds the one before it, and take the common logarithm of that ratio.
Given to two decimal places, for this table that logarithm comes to -0.02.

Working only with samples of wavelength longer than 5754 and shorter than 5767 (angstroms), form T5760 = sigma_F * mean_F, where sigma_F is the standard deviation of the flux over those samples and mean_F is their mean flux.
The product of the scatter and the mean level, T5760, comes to 0.4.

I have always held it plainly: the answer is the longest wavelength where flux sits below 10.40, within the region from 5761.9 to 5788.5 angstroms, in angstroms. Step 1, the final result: 5787.13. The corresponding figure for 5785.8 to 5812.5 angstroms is 5811.16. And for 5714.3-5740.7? 5726.16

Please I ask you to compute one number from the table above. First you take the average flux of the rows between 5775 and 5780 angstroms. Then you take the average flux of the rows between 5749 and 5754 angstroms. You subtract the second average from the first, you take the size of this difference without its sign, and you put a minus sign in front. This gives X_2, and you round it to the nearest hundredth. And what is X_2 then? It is -0.43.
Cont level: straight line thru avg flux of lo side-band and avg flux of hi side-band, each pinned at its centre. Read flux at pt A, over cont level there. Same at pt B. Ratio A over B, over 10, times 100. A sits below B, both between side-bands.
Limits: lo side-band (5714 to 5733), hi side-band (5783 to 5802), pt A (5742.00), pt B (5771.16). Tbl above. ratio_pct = 10.5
